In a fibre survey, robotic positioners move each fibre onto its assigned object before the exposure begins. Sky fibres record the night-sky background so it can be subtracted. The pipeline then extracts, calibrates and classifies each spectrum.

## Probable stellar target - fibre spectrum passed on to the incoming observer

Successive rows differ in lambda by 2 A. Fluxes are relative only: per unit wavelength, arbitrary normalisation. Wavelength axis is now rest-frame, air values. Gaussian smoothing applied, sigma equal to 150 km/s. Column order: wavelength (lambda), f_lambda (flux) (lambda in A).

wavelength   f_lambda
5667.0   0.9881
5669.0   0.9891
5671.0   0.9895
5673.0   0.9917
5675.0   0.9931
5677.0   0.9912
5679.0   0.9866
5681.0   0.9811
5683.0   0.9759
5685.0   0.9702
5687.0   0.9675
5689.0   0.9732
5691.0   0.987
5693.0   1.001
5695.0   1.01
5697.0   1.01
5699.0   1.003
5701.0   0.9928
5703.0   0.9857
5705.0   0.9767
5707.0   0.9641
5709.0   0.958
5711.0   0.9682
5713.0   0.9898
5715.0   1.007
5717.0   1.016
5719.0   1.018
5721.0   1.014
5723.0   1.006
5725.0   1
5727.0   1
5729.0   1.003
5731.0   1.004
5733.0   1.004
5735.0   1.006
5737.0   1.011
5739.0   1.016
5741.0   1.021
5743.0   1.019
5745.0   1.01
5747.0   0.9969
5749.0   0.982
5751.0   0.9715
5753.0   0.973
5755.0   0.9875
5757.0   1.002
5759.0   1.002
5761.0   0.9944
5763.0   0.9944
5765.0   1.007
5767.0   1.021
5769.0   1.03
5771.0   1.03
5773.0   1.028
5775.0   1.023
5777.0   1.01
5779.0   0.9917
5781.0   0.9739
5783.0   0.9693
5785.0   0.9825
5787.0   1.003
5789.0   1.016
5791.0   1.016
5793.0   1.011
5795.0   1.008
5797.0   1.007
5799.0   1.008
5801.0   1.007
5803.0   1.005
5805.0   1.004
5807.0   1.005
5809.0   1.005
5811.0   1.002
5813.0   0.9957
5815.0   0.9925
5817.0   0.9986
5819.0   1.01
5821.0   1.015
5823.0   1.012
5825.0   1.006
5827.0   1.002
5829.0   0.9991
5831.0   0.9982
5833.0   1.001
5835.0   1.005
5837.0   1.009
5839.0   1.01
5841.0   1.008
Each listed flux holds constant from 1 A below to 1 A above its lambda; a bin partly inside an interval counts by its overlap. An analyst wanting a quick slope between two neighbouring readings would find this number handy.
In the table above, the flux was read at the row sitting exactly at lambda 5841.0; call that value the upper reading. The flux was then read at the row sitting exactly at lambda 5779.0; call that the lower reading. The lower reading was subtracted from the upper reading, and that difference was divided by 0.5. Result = 0.033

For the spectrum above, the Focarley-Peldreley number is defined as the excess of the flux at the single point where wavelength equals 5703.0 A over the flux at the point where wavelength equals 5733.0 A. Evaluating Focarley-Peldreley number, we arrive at -0.018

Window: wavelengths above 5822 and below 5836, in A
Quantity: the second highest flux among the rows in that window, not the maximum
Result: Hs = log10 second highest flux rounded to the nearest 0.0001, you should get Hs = 0.0026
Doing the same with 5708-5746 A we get 0.0082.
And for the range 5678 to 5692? -0.0059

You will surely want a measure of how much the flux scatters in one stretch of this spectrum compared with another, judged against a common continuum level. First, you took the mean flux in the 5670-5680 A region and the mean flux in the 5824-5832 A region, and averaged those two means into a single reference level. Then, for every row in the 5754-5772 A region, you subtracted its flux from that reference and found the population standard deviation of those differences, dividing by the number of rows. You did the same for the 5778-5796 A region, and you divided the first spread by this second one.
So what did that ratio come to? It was 0.87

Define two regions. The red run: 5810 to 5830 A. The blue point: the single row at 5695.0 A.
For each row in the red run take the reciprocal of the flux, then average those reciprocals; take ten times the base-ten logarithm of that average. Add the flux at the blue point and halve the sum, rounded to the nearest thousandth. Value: 0.498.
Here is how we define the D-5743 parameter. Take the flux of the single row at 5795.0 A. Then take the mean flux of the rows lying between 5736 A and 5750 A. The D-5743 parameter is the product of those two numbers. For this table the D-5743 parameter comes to 1.02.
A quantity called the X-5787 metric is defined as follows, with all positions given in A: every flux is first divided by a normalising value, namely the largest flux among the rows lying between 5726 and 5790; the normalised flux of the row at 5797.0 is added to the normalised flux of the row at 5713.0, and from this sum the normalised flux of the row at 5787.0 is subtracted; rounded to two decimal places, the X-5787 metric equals 0.96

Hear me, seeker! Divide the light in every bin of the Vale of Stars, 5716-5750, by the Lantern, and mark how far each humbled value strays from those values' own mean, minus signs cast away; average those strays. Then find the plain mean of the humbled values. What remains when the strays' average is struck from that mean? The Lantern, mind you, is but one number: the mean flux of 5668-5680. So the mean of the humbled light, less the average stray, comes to 1.010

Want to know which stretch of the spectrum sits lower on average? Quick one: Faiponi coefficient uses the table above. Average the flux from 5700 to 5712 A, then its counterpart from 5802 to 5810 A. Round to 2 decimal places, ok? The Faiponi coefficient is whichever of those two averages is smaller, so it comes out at 0.97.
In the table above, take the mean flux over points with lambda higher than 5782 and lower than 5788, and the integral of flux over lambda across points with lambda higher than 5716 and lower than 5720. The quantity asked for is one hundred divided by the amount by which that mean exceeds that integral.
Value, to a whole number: -32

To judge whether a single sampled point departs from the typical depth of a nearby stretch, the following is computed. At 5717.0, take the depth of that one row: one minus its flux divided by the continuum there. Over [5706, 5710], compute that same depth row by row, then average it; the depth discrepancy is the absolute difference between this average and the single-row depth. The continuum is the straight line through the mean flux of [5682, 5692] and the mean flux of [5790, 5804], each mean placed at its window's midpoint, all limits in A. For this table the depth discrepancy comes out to 0.053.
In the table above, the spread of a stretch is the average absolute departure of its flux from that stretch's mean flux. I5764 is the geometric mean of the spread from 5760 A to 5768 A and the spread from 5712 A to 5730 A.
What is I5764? 0.008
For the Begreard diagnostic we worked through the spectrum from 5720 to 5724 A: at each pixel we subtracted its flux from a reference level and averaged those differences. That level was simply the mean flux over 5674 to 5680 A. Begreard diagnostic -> -0.020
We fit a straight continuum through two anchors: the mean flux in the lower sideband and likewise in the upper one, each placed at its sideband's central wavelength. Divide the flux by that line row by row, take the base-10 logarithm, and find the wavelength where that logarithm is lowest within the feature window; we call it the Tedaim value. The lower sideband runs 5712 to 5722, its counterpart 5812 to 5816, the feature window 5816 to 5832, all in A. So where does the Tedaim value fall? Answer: 5817.0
